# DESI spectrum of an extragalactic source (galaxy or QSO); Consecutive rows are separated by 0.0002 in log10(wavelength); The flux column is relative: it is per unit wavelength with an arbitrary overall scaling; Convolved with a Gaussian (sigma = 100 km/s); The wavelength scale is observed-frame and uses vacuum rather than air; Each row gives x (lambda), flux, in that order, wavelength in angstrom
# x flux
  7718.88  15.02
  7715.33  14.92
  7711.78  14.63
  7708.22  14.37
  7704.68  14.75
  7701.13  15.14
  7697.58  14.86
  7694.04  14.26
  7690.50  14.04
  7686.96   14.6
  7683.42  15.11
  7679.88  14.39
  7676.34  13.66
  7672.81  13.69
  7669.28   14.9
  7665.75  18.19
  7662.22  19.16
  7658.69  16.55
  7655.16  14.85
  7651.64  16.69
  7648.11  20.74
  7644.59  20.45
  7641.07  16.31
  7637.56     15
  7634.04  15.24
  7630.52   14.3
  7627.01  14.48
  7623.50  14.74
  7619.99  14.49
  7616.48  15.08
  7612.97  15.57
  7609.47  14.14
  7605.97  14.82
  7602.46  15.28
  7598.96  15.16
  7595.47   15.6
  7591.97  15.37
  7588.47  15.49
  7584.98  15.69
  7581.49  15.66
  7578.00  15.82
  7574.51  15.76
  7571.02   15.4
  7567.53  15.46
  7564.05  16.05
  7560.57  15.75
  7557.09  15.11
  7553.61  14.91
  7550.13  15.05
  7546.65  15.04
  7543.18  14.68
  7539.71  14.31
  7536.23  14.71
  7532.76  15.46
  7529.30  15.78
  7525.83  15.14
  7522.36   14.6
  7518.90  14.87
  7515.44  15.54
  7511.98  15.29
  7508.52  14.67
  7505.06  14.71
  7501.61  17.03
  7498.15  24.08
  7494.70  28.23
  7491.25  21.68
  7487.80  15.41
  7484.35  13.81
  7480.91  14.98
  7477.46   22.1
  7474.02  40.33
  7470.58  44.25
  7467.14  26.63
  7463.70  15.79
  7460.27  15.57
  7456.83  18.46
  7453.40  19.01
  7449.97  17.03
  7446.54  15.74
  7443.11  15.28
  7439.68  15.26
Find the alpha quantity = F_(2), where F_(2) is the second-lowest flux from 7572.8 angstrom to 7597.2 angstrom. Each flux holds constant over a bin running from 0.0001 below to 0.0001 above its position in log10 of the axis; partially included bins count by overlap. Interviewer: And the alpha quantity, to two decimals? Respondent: 15.49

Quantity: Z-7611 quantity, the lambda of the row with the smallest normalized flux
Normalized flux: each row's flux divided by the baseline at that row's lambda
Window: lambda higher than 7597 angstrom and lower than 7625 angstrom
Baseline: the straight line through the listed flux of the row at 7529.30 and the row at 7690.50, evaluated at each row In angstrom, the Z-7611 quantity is 7609.47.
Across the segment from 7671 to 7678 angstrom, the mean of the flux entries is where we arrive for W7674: 13.7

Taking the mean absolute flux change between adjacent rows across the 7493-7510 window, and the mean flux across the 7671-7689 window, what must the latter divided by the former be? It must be 4.2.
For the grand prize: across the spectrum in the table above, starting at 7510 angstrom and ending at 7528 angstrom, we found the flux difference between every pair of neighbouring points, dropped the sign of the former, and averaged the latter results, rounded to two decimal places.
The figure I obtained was 0.43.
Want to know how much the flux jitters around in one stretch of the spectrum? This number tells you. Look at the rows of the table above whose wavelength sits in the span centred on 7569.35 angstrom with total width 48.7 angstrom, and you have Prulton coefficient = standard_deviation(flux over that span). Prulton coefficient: 0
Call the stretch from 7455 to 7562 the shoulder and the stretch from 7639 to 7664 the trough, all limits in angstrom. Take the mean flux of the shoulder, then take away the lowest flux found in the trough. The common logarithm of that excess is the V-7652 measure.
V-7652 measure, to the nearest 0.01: 0.56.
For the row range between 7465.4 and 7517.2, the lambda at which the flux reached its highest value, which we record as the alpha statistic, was 7470.58 angstrom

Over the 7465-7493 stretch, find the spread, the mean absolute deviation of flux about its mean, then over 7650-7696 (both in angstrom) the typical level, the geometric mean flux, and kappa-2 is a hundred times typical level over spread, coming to 168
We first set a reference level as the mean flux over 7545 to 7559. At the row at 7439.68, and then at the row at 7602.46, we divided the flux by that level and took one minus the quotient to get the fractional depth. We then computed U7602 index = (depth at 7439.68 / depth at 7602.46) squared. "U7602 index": 0.85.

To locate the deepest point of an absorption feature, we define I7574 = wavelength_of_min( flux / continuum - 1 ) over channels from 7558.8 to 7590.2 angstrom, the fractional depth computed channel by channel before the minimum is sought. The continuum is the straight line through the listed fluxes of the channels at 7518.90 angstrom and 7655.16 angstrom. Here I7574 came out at 7571.02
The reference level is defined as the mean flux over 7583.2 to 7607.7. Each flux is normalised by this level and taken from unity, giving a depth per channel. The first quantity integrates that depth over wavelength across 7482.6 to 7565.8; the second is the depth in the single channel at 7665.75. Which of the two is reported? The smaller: -5.3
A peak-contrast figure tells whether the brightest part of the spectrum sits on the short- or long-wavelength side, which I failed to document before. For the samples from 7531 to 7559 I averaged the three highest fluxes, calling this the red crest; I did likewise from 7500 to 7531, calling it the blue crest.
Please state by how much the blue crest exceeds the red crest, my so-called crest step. 0.91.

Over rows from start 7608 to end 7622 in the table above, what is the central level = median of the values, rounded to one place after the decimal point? 14.8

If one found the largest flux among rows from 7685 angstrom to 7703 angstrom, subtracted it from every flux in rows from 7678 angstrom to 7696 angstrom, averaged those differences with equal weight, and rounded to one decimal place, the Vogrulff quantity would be -0.7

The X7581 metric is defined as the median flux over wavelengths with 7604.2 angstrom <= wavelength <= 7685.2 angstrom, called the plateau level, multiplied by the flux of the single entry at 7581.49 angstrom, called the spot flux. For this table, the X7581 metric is 235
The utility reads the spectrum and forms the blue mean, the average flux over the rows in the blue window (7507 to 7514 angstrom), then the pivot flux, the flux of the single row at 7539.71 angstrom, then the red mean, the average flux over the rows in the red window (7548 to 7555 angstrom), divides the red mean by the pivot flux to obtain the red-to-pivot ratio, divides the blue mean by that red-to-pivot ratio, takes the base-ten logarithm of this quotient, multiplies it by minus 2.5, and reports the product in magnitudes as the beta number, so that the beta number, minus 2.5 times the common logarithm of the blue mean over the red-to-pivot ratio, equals -2.89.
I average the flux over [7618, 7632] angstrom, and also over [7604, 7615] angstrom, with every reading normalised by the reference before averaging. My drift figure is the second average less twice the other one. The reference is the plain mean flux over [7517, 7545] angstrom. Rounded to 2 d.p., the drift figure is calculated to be -0.95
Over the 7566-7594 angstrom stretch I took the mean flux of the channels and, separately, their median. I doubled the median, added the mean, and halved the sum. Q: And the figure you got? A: 23.4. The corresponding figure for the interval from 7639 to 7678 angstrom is 25.0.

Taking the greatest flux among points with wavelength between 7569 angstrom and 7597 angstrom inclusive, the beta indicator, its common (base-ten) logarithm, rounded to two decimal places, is 1.20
